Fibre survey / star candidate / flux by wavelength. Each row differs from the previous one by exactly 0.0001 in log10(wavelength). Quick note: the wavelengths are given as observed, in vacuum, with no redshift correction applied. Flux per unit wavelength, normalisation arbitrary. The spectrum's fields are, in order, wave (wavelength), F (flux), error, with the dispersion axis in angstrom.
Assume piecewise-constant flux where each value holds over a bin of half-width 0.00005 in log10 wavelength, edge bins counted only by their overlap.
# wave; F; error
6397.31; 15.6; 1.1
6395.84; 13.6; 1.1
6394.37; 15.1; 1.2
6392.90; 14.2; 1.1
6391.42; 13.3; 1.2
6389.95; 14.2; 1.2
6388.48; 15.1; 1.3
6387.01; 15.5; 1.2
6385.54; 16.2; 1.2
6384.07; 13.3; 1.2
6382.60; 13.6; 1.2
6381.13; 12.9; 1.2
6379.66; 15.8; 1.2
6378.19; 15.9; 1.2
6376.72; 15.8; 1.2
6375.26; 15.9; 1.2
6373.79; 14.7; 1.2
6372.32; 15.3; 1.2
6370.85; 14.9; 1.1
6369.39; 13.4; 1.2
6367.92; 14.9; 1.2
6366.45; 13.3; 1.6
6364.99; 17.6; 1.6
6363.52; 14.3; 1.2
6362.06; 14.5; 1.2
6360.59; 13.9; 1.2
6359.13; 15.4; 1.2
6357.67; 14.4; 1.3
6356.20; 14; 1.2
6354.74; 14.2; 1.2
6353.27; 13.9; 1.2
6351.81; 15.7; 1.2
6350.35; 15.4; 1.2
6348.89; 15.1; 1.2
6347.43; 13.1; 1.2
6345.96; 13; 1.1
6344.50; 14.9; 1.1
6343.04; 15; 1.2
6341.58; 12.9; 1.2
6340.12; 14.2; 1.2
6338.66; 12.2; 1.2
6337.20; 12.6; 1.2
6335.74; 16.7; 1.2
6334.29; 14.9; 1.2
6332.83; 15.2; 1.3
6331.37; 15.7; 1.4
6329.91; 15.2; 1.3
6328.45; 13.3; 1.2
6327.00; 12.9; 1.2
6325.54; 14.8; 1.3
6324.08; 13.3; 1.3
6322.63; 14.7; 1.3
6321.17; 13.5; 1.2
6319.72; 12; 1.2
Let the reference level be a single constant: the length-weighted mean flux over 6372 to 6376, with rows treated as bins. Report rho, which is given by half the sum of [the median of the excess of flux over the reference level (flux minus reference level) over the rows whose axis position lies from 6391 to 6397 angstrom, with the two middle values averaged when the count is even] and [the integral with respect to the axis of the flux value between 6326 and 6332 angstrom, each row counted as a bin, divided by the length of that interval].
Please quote 6.4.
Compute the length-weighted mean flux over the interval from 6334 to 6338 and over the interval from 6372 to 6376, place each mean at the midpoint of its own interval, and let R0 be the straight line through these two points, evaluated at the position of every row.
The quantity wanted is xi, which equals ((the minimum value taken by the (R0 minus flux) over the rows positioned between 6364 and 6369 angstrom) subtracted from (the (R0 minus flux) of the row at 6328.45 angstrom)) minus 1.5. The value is 2.2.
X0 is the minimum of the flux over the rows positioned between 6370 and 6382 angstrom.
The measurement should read 12.9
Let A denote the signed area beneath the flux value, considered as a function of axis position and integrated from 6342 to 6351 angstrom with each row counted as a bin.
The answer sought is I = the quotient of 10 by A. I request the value 0.0774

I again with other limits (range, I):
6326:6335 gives 0.0765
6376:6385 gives 0.0762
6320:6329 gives 0.0812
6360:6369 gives 0.0756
